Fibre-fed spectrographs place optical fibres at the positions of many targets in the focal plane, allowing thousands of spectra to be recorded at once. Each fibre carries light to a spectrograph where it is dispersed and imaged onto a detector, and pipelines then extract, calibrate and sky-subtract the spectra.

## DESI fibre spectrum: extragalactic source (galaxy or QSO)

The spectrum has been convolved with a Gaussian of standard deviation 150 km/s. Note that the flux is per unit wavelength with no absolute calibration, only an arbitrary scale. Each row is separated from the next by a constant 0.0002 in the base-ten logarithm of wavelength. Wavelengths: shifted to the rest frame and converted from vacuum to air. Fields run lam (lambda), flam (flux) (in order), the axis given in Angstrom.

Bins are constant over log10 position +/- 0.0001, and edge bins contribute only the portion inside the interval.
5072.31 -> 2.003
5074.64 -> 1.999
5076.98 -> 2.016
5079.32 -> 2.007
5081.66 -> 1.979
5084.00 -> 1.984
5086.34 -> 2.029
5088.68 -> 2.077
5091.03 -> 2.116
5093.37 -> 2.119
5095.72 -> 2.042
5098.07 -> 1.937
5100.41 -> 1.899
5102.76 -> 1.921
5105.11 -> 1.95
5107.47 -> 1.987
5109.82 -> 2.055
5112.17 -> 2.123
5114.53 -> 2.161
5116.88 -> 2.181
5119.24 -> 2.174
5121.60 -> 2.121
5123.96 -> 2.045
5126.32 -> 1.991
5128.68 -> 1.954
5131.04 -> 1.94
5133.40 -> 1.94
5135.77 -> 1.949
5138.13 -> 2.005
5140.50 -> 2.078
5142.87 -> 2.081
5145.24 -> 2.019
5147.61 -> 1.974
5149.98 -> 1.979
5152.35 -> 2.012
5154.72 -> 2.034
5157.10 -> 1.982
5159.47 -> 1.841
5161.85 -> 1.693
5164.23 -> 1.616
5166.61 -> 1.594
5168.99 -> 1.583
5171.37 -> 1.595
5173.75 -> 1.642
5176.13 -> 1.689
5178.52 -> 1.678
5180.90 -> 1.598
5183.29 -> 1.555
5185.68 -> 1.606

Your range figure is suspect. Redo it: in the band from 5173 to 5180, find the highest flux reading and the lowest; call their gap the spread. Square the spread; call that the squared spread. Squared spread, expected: 0.002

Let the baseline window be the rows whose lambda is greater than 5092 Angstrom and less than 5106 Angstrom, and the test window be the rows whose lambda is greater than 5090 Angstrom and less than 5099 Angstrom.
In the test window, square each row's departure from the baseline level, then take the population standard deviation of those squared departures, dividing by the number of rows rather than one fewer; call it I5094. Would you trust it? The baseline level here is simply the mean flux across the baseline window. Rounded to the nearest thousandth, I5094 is 0.008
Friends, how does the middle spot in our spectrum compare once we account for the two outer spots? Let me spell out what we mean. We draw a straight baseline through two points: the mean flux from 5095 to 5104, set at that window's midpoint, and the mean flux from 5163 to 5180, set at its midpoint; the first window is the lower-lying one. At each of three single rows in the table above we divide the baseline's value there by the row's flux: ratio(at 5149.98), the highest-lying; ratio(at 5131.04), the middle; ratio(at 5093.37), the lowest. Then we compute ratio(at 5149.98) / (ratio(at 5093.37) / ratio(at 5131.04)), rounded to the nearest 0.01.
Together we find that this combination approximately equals 0.87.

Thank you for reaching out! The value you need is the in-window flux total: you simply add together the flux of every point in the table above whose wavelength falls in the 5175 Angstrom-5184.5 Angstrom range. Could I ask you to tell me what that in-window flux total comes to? 6.52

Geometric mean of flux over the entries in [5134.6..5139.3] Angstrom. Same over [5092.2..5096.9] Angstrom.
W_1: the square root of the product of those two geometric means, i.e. 2.03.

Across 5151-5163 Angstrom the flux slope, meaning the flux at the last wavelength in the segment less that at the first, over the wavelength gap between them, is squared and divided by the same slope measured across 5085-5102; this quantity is -0.122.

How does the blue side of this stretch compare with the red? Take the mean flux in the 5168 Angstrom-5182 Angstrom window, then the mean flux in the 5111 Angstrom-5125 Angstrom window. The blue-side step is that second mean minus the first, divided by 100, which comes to 0.0050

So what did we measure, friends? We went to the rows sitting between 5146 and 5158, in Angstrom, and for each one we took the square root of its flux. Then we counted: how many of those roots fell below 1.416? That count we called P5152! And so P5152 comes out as 3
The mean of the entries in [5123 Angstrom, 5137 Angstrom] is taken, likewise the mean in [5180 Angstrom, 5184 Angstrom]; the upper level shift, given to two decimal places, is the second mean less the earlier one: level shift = -0.39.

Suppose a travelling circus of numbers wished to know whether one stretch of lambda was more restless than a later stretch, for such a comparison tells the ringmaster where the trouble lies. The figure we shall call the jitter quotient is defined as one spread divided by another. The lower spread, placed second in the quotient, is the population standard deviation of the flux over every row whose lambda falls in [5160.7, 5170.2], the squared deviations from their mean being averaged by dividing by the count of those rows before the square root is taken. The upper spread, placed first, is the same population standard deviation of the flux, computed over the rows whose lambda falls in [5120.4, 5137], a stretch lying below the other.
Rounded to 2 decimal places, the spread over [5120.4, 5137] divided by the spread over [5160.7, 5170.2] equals 1.48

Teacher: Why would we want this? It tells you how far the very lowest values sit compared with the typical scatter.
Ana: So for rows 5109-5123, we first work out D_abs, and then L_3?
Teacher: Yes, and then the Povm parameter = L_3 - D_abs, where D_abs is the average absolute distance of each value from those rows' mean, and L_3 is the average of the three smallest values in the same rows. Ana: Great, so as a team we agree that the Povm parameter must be 2.06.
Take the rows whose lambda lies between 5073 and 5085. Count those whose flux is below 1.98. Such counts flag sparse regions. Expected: 1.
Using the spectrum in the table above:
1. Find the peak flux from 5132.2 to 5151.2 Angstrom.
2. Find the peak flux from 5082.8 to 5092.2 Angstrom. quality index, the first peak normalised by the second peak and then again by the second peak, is 0.46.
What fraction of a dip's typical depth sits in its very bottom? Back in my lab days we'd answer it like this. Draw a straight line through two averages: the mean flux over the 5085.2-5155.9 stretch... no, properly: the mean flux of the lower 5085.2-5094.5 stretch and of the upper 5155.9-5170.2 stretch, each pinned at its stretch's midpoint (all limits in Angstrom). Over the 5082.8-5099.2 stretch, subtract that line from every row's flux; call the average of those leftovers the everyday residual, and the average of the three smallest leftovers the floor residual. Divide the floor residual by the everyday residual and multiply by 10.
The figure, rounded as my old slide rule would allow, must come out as 29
